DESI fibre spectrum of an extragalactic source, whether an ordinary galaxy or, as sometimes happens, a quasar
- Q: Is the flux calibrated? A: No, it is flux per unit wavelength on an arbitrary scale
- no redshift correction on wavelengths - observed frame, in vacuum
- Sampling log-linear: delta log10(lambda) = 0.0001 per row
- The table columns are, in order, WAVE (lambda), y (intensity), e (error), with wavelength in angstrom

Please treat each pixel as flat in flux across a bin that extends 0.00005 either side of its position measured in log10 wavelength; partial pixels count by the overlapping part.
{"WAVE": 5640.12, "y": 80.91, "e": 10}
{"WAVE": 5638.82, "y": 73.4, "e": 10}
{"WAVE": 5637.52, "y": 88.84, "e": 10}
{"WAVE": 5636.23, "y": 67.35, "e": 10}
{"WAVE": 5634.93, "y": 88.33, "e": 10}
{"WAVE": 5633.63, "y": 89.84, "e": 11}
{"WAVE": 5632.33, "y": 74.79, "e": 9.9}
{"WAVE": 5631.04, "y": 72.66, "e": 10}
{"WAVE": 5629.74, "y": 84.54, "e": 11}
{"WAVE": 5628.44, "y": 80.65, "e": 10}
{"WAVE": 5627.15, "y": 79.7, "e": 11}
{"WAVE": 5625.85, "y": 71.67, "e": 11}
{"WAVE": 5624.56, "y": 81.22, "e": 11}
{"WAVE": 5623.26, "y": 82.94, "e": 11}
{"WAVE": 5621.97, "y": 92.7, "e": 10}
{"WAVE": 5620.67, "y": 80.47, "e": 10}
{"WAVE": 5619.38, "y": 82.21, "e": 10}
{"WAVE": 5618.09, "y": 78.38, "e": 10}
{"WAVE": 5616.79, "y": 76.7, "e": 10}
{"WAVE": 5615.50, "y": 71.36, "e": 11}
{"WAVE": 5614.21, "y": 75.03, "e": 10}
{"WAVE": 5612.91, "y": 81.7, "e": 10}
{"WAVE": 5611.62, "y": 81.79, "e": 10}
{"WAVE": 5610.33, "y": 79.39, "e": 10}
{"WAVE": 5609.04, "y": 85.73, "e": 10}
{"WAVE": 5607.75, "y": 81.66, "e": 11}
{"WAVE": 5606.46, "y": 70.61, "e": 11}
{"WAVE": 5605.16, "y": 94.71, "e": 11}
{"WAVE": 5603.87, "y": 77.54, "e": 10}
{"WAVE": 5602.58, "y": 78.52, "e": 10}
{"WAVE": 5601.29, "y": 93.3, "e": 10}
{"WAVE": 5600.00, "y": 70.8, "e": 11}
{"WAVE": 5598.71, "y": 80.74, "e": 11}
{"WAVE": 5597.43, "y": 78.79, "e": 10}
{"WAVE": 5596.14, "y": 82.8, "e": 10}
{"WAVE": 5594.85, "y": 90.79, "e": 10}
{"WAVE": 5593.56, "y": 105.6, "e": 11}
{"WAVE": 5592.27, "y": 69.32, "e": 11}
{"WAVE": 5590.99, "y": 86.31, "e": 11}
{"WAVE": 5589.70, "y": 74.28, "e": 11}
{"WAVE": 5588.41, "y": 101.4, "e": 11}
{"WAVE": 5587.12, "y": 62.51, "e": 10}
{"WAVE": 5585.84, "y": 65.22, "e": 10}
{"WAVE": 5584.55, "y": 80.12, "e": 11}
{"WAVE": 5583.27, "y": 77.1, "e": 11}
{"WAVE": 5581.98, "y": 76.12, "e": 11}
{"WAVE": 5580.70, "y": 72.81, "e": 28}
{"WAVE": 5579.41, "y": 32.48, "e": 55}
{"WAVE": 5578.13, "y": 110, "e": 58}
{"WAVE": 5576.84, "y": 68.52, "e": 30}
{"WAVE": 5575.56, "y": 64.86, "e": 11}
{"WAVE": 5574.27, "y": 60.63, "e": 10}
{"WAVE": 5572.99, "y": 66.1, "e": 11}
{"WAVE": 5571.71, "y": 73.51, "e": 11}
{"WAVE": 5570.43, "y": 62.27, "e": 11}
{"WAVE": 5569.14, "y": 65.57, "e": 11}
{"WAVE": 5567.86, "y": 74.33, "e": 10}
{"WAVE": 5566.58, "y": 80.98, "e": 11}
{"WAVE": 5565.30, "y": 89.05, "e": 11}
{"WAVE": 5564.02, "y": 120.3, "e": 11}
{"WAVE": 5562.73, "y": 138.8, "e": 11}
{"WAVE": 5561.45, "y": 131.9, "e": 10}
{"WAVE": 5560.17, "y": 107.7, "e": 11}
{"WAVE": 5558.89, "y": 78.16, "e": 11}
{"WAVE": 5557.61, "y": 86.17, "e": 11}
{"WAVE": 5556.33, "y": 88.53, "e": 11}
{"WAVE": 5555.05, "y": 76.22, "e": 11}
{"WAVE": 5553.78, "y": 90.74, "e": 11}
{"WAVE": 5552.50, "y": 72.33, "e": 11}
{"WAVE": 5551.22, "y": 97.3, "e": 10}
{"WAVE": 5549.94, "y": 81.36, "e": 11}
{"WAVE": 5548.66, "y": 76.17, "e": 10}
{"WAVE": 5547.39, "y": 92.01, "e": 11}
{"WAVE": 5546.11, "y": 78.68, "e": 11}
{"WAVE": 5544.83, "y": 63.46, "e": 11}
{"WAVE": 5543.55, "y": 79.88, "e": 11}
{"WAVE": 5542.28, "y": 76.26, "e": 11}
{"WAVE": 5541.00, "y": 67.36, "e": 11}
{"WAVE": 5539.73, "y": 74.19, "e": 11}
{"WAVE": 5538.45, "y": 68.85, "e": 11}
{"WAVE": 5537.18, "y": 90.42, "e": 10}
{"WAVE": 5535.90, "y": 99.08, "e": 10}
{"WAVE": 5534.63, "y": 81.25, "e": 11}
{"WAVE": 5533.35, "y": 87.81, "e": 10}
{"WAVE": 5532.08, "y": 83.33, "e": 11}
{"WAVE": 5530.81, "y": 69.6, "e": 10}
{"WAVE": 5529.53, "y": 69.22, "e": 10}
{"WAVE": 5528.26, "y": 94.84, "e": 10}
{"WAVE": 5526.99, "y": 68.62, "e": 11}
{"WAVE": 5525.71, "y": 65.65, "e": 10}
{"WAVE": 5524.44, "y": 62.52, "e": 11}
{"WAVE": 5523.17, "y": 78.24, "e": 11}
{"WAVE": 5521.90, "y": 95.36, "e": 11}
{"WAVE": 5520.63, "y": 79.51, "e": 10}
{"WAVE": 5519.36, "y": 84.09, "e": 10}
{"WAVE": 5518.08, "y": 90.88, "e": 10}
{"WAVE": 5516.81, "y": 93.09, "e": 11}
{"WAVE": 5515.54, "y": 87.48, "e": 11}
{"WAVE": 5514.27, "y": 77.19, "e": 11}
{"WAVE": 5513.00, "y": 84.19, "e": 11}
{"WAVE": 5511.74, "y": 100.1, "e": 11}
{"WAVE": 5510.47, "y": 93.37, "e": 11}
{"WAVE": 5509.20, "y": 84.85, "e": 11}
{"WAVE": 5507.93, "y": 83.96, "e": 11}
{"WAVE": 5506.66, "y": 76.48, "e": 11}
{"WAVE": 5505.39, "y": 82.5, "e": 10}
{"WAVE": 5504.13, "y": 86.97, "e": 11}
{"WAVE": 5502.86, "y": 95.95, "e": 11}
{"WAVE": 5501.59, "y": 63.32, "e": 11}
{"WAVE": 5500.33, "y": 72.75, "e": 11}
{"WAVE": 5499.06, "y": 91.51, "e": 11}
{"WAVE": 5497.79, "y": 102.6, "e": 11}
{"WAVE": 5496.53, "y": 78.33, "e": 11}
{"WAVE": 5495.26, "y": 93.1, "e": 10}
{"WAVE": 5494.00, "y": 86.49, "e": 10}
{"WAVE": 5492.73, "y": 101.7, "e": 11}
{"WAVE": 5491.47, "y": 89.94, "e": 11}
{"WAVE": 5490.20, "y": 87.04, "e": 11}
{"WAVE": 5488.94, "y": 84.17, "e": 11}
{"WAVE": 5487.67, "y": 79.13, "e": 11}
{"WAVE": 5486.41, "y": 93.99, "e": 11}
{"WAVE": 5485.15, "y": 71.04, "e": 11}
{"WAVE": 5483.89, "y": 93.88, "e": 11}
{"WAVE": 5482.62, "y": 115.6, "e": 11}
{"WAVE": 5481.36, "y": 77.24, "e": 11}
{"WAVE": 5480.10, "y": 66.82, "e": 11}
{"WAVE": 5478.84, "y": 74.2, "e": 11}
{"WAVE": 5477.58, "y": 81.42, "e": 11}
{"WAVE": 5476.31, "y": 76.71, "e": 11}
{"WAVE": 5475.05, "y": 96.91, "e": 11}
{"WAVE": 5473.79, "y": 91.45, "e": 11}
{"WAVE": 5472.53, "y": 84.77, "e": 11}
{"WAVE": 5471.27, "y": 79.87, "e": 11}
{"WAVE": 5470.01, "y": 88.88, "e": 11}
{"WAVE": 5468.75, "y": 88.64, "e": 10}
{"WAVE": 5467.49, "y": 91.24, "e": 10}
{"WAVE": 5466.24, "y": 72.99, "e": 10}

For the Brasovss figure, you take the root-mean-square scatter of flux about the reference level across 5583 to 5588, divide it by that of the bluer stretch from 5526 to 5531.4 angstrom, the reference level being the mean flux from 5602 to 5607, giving 1.0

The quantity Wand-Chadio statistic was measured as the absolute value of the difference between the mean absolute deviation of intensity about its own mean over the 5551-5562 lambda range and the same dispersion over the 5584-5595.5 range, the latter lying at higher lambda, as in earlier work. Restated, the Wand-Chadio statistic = 0.7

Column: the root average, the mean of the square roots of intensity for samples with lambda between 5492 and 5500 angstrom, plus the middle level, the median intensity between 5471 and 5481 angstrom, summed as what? 90.2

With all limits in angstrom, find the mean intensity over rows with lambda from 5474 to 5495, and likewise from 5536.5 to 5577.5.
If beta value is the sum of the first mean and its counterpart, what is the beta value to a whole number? 169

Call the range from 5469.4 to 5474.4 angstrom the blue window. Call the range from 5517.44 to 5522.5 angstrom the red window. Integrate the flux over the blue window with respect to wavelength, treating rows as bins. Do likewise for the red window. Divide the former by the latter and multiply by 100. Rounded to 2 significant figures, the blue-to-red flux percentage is 98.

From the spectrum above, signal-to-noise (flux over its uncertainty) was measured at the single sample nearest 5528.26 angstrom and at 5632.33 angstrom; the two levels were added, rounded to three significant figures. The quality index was 17.0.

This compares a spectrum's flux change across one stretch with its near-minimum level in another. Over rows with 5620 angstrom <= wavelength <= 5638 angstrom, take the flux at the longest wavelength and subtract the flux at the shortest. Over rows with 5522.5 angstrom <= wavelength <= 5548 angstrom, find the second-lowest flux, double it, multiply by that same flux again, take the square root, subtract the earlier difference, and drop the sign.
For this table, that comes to 81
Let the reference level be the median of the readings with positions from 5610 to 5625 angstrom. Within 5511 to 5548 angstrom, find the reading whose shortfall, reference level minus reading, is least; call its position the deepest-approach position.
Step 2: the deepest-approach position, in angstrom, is 5511.74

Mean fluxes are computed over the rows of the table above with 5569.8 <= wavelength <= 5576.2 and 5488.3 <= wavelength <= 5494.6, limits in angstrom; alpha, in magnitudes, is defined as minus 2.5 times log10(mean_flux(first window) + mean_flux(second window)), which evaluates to -5.48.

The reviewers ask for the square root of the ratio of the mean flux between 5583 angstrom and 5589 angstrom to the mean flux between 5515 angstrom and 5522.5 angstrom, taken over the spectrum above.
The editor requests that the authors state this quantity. 0.93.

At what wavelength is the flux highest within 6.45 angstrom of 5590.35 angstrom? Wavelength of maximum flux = 5593.56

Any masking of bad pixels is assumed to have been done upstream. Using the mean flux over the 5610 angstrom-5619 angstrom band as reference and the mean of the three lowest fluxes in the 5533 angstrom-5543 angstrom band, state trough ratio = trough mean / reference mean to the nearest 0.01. 0.90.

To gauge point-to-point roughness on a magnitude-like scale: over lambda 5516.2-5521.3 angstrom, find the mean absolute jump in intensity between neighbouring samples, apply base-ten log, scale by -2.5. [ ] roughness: -1.6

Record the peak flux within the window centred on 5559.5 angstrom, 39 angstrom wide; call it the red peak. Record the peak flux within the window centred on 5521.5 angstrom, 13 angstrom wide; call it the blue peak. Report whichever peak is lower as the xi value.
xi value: 95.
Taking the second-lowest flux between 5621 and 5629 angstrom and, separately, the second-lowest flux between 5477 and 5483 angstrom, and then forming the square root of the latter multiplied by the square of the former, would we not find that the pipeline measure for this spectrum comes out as 687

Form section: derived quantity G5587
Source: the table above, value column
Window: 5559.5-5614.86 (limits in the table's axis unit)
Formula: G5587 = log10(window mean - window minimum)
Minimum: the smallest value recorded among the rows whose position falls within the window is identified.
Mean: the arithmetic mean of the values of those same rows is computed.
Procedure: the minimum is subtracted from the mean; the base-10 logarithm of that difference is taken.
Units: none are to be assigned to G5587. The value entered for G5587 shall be 1.69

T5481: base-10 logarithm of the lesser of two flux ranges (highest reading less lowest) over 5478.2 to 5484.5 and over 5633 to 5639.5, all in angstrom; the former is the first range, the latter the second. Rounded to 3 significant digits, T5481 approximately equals 1.35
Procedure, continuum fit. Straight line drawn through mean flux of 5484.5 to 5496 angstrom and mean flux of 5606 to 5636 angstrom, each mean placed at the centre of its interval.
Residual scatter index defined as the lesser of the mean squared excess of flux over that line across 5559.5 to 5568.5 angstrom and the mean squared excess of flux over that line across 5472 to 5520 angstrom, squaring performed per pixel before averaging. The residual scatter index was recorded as 110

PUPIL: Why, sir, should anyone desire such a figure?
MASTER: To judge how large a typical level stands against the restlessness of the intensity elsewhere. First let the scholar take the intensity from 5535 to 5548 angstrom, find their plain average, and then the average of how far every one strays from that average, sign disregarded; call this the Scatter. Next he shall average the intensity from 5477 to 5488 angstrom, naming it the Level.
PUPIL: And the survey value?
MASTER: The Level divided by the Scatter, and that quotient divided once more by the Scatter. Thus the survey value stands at 1.0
